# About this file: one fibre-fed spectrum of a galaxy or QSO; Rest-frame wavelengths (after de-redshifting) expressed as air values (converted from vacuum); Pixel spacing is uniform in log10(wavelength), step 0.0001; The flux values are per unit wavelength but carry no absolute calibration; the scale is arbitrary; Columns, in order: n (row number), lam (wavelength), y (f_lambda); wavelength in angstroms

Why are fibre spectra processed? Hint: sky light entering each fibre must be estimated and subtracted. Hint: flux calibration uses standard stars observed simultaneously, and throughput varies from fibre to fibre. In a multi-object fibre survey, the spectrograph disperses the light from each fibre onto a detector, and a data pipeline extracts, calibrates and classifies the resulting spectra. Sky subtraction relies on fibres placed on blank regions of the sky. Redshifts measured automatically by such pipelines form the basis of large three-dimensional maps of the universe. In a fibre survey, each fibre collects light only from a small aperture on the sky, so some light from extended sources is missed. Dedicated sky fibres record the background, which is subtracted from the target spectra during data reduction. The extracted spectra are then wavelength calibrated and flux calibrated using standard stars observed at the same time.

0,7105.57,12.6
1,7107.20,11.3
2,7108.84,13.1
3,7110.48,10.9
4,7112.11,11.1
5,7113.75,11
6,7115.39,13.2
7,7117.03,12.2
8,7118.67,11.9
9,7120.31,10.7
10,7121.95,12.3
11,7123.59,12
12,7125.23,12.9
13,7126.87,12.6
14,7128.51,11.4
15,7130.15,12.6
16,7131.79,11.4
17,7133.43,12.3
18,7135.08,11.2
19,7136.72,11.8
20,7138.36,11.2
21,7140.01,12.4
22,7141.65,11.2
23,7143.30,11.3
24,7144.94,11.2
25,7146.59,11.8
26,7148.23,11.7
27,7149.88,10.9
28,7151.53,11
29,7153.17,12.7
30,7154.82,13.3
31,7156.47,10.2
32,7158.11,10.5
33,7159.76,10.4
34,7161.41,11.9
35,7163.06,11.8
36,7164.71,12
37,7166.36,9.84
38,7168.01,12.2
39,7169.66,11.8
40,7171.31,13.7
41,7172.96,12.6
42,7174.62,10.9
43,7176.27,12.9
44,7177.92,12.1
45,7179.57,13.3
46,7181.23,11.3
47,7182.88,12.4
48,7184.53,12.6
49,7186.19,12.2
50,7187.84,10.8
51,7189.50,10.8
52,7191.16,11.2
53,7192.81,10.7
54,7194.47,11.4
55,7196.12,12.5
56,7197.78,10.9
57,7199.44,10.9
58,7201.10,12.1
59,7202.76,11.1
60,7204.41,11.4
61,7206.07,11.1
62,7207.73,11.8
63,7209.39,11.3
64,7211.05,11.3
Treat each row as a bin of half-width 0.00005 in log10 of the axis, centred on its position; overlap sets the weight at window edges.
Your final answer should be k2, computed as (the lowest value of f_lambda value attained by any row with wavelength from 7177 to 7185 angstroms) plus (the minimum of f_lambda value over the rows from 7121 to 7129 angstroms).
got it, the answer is 22.7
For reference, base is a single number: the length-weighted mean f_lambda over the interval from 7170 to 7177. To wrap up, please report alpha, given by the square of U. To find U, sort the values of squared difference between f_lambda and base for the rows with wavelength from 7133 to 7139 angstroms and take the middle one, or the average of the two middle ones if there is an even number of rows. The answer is 1.0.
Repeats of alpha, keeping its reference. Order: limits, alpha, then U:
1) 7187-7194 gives 7.7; 2.8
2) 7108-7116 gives 3.5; 1.9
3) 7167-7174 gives 0.1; 0.3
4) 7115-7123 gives 0.1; 0.3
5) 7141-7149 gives 1.8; 1.4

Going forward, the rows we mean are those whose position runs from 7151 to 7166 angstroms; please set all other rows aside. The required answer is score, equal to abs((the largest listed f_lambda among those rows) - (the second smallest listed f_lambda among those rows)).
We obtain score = 2.9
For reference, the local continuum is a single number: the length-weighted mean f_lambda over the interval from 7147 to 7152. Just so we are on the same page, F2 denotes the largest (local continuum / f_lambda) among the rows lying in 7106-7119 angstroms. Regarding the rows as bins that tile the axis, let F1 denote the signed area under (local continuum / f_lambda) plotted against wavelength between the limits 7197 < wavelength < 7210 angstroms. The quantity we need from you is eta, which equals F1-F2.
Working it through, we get 11.9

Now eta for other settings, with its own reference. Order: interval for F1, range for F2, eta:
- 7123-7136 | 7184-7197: 11.1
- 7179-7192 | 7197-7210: 11.4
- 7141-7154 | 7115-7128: 11.7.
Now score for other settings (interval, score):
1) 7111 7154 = 2.3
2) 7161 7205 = 3.0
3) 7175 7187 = 1.2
